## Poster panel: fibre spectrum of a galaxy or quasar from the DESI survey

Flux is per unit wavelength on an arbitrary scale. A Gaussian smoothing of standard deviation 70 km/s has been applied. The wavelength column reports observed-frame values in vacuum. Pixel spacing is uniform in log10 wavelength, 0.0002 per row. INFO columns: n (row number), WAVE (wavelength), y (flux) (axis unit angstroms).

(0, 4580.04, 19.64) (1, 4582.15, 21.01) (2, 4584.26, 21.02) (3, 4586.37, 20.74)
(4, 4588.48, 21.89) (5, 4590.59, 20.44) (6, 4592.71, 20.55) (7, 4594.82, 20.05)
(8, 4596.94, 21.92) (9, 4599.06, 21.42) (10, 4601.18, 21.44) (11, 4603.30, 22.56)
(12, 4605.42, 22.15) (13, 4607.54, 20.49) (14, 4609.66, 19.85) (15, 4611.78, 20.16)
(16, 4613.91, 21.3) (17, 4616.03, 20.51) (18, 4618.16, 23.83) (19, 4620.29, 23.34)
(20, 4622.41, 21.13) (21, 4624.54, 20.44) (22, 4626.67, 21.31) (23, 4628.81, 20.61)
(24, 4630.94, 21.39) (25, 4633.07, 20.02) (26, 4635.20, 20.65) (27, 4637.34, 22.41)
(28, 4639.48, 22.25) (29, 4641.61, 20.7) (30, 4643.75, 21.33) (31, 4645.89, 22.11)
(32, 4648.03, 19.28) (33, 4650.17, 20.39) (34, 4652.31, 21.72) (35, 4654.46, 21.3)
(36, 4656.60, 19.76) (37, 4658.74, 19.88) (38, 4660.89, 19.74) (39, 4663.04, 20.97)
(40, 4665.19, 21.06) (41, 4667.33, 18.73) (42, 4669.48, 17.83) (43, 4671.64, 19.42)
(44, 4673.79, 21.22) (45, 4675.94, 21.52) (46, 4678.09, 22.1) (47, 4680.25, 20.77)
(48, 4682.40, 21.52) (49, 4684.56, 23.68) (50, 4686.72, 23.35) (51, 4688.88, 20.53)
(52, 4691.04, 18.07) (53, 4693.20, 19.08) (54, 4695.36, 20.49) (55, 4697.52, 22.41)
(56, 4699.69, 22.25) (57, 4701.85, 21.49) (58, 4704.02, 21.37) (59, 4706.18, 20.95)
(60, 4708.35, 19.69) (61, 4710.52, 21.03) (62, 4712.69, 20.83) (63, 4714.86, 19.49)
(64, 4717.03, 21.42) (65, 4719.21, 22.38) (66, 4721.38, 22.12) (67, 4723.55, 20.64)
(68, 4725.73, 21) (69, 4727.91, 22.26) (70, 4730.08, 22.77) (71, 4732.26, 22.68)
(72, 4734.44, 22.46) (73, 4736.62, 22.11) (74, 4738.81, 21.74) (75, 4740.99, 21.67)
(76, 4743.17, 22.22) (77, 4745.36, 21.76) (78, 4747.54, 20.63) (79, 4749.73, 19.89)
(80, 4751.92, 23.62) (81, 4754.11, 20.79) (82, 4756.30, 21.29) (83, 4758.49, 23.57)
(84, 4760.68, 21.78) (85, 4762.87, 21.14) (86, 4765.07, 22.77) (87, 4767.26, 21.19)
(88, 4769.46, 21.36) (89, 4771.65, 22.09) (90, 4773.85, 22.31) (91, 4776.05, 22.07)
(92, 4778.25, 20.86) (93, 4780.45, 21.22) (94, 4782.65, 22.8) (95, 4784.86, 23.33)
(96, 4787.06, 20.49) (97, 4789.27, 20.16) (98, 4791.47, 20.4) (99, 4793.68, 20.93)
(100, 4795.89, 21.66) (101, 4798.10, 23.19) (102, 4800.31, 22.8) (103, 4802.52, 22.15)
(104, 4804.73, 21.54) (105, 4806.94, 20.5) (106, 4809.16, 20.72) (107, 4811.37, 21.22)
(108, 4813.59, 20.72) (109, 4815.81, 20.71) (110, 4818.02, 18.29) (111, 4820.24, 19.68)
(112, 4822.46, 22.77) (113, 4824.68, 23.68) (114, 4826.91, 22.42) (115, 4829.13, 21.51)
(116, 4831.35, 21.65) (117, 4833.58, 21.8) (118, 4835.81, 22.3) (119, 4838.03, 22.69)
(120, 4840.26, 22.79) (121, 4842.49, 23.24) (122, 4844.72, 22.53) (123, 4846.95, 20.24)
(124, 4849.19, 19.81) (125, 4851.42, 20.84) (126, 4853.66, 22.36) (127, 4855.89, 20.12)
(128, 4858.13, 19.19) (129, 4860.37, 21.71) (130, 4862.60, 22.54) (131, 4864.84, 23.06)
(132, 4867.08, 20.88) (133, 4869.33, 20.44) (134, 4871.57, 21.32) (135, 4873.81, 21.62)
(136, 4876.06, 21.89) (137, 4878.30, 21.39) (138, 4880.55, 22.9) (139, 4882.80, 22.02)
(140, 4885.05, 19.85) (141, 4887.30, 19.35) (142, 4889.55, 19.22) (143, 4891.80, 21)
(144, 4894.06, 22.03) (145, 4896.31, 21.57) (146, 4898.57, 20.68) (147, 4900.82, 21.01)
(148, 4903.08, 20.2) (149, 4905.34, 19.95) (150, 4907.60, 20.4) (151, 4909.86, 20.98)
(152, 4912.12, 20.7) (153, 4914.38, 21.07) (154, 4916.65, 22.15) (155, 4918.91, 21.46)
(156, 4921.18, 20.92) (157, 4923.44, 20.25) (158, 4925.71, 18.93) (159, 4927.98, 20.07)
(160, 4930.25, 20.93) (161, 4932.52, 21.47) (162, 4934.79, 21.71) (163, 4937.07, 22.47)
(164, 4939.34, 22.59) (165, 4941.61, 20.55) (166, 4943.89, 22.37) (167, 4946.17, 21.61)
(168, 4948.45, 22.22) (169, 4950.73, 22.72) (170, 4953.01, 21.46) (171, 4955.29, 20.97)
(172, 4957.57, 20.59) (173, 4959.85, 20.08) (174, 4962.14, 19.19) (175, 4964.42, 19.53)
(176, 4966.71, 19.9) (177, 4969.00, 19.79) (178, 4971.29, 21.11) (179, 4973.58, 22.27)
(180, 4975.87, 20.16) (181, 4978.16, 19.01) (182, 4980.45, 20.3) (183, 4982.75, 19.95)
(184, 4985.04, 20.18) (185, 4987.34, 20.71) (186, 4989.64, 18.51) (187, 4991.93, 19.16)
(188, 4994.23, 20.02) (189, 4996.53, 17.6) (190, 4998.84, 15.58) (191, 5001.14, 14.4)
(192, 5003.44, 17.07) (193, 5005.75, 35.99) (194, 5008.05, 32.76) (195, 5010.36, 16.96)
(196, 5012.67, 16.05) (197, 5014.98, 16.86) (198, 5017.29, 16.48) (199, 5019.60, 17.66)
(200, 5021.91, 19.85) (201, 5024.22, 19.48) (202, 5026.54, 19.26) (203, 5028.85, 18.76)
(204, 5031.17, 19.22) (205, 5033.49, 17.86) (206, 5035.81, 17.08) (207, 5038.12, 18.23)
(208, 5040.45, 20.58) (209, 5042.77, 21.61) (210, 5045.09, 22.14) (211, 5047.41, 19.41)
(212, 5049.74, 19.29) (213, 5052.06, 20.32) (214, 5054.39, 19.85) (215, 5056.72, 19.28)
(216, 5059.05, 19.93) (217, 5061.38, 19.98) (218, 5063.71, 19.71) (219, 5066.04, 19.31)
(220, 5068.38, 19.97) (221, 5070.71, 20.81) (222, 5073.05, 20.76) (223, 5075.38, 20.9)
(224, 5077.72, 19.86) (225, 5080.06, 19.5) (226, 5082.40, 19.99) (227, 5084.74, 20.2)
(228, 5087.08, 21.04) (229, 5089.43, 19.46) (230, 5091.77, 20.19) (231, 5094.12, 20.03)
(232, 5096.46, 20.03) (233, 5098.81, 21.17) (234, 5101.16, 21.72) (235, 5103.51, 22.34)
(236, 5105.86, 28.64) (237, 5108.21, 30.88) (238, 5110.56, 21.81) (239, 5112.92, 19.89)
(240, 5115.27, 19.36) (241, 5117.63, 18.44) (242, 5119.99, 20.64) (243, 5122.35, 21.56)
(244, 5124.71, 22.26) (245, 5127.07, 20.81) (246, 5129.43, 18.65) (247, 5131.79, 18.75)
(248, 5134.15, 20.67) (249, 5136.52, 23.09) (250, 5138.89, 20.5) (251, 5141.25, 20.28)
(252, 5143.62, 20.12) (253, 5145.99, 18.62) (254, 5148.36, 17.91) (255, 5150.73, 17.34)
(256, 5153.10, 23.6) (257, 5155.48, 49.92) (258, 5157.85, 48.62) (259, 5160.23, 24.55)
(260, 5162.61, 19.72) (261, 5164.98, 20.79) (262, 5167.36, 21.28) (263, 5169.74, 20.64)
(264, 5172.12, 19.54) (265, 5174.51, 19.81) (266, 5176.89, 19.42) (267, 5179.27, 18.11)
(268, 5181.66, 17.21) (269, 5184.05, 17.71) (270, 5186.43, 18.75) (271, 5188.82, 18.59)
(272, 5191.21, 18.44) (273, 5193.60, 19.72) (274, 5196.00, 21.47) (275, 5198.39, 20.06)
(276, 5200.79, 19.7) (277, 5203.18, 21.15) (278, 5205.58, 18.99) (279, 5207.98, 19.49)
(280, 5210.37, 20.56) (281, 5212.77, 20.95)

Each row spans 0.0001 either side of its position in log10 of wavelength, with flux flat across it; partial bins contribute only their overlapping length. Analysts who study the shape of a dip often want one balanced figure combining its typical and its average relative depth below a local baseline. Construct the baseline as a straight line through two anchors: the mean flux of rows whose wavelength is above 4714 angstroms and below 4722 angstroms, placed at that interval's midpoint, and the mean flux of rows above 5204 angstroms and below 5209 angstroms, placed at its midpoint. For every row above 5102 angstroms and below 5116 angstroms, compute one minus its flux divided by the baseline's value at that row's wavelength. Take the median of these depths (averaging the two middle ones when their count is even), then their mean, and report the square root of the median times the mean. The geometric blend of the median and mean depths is 0.16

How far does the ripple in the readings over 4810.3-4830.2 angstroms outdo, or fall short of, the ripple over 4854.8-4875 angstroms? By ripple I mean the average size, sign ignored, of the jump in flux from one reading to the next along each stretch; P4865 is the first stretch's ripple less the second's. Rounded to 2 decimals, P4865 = 0.24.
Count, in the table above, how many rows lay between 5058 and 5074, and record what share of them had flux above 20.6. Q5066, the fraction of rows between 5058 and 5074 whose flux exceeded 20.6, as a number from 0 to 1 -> 0.29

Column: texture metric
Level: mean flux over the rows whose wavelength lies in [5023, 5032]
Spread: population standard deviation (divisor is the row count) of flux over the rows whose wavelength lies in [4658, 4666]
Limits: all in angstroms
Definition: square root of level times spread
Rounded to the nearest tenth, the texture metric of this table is 3.4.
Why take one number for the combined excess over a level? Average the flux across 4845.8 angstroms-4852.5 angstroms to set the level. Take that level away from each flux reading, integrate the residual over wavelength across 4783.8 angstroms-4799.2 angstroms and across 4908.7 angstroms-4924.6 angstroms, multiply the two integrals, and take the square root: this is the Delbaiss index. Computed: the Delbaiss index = 15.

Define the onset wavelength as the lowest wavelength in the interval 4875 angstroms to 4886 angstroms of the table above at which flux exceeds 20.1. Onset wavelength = 4876.06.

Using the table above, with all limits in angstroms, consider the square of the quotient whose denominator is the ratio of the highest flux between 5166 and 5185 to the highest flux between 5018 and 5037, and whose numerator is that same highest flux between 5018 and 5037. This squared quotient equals 343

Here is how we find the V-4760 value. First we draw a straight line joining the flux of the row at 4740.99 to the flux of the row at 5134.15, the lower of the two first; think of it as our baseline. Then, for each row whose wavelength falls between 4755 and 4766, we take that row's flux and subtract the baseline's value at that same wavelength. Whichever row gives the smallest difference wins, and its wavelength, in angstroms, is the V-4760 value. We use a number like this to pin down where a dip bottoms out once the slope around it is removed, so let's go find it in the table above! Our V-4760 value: 4762.87 angstroms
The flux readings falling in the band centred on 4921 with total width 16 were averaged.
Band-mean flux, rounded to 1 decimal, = 20.7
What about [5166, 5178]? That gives 20.1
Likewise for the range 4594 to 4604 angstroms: 21.5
